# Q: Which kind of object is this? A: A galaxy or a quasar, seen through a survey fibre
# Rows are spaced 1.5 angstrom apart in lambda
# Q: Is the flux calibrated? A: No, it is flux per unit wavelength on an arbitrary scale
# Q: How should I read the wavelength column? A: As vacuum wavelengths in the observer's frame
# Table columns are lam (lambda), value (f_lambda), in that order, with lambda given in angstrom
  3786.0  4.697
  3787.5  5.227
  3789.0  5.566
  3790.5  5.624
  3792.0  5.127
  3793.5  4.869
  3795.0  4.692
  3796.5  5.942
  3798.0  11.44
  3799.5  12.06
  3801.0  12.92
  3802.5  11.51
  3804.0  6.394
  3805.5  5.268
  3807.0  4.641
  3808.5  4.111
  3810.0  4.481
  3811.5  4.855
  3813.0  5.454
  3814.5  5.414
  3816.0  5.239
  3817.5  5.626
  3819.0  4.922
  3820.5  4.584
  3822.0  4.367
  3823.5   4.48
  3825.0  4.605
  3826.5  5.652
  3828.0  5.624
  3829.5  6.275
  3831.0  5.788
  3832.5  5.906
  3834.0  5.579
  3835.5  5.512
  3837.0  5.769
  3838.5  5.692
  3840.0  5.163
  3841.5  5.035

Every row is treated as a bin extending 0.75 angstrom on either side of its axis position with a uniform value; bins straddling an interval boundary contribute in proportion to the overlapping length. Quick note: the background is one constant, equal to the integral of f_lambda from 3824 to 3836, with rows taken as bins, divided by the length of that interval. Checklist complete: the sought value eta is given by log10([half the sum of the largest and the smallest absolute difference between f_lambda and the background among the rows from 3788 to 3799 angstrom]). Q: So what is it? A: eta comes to 0.47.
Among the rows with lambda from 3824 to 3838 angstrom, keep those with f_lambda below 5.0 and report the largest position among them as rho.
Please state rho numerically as 3825.0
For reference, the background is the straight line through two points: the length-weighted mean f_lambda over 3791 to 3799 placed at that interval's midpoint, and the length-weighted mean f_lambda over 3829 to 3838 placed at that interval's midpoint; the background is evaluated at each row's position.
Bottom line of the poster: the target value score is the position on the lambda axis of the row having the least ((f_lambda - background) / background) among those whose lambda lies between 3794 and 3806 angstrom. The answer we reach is 3795.0 angstrom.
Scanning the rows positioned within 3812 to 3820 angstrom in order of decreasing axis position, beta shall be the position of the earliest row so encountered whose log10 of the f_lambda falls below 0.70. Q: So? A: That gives 3819.0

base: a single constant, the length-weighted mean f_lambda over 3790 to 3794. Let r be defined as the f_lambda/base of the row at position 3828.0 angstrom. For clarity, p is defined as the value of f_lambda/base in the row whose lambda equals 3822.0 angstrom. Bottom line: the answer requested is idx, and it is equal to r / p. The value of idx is 1.29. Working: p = 0.8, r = 1.08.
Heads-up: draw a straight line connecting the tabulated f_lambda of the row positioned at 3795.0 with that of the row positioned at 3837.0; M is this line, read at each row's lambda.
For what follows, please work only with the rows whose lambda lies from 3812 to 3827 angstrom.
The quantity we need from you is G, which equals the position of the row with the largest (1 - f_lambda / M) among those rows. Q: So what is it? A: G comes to 3822.0 angstrom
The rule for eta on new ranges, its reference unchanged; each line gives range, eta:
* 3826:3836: -0.46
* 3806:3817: -0.09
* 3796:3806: 0.58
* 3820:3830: -0.20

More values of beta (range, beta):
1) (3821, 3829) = 3825.0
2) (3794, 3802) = 3795.0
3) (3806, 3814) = 3811.5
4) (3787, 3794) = 3793.5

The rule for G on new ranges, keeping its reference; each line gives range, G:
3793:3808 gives 3807.0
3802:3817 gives 3808.5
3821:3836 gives 3822.0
